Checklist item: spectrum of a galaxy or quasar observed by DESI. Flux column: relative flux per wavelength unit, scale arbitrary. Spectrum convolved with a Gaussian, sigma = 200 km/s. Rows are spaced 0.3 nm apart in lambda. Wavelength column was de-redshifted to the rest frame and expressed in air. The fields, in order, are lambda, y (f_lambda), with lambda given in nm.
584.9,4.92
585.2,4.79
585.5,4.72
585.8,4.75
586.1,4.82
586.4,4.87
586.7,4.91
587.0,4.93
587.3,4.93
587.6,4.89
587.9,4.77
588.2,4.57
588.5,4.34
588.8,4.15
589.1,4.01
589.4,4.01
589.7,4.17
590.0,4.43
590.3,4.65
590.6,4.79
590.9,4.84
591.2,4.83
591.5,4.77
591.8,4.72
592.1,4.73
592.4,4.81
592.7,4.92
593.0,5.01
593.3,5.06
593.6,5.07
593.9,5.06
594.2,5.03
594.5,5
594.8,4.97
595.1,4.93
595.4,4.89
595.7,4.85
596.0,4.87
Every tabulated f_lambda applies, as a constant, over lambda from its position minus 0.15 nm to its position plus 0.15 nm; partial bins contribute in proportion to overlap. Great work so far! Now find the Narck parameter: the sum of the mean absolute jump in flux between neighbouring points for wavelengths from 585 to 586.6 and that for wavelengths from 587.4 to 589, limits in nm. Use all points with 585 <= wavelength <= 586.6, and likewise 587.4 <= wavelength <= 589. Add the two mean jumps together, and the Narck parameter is 0.24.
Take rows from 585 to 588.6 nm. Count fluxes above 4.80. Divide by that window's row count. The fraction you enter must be 0.50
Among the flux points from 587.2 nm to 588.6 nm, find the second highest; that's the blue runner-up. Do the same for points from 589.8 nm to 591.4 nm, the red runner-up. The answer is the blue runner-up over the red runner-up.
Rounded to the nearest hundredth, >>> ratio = 1.01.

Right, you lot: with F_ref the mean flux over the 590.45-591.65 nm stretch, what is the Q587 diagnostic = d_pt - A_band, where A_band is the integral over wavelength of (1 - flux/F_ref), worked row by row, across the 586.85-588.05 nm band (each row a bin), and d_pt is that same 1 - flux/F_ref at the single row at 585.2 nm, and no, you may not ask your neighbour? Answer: 0.022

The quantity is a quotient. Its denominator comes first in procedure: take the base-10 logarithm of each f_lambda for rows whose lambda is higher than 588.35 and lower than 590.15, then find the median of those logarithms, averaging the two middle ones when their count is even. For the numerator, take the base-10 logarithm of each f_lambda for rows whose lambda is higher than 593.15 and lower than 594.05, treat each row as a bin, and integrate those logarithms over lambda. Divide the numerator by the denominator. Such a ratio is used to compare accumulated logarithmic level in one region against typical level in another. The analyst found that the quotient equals 1.02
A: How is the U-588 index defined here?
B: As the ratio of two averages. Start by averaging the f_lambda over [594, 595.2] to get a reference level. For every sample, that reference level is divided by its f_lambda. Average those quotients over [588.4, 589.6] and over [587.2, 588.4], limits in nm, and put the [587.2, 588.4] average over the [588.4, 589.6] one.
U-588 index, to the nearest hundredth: 0.86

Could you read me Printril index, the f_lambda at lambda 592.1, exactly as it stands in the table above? 4.73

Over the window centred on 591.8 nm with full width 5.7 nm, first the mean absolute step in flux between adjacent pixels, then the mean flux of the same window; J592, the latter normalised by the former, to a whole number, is 62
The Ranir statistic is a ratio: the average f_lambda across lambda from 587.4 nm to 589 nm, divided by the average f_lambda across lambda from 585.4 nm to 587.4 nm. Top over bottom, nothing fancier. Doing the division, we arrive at 0.94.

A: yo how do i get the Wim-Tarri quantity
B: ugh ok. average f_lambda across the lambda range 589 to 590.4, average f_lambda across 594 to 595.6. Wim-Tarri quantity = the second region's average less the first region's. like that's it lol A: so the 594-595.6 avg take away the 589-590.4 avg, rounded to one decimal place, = 0.7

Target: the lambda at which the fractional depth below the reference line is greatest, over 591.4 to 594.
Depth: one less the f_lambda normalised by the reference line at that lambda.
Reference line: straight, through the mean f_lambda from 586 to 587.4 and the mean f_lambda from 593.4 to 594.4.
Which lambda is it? 591.8 nm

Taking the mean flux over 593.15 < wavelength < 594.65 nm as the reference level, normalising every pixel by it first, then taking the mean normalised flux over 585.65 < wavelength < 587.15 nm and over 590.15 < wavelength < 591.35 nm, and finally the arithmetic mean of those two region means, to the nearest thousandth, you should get 0.955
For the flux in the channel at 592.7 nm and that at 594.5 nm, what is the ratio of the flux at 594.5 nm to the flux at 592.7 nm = 1.02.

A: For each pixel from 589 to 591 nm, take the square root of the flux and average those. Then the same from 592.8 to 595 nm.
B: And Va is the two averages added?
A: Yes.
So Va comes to 4.34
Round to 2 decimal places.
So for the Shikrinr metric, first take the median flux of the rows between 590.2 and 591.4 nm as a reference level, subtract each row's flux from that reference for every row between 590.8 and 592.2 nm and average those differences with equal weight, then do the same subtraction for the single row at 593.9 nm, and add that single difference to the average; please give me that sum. -0.22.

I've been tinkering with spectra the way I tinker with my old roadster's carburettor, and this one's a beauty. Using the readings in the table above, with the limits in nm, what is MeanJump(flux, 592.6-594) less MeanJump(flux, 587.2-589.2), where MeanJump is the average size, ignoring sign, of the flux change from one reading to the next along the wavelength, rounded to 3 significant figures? -0.113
